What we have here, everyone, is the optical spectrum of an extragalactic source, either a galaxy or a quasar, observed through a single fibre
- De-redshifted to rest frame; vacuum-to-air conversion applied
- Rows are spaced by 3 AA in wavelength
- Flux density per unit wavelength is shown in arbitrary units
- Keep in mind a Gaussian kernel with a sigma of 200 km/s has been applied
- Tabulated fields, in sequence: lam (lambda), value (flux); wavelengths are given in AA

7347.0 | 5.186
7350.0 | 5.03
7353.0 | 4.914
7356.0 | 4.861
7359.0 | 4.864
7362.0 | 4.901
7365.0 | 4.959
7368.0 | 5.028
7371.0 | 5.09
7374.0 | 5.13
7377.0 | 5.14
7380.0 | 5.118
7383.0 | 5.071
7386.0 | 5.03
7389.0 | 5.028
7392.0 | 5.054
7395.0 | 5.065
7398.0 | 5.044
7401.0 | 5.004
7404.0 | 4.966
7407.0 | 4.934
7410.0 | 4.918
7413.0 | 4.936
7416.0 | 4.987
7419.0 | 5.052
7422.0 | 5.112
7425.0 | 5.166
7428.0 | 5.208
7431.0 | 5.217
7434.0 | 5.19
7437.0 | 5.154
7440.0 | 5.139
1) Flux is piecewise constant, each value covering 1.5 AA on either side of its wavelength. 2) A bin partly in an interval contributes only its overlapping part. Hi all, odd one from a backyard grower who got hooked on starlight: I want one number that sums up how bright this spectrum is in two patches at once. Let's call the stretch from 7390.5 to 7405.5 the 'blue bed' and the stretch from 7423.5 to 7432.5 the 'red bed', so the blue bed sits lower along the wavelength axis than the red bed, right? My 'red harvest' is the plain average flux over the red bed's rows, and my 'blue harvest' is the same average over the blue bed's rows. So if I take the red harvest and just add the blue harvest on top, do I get 10.2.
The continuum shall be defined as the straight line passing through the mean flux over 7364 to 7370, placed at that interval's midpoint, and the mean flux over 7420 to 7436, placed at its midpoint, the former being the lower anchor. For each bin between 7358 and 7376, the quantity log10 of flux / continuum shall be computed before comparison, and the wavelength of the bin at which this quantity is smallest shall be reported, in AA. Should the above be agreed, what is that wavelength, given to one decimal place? 7359.0 AA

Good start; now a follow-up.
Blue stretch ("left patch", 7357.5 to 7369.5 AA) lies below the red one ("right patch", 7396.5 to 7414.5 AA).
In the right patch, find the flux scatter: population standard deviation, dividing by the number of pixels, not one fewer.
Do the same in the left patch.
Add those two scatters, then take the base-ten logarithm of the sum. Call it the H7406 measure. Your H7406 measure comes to -0.97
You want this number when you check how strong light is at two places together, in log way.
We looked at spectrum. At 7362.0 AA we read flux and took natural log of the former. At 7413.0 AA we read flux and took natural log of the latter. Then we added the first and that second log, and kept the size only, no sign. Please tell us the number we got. 3.19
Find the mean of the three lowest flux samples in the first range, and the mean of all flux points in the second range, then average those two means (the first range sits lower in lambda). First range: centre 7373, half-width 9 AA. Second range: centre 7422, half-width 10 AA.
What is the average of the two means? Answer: 5.06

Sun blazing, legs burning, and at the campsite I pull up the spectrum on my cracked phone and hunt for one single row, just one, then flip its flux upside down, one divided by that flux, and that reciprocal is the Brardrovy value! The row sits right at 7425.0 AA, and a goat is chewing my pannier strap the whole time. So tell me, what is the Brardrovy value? 0.194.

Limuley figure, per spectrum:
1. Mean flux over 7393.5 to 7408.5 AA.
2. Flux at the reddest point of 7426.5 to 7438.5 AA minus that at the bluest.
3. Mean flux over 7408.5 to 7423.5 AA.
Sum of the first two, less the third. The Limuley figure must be -0.1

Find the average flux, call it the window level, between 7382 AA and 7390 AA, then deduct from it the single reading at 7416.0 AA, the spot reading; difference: 0.1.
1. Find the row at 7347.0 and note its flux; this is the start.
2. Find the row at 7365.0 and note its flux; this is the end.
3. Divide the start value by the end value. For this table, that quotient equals 1.05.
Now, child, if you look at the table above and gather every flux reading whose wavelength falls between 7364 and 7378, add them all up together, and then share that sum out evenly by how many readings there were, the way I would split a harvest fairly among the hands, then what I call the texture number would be 5.07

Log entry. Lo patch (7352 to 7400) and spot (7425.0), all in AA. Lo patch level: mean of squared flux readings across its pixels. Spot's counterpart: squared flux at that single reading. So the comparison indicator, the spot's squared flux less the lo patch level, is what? 1.5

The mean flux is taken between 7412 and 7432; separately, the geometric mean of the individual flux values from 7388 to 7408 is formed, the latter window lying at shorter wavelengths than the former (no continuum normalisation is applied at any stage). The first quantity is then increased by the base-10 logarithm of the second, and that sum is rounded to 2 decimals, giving 5.80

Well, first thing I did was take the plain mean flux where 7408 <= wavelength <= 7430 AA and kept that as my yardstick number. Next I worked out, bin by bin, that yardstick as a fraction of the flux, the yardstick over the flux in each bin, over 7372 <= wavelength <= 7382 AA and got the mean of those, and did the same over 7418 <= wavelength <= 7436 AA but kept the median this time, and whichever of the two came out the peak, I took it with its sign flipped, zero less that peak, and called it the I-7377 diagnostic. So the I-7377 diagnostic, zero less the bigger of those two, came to -0.99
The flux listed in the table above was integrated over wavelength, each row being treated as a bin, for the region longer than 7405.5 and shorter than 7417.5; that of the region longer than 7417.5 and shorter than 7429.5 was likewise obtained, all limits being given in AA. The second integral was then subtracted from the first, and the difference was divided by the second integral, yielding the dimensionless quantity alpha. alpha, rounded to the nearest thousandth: -0.037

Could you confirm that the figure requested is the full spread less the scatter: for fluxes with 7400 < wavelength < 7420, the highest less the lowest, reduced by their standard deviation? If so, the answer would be 0.09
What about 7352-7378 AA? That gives 0.17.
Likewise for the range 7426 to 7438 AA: 0.04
